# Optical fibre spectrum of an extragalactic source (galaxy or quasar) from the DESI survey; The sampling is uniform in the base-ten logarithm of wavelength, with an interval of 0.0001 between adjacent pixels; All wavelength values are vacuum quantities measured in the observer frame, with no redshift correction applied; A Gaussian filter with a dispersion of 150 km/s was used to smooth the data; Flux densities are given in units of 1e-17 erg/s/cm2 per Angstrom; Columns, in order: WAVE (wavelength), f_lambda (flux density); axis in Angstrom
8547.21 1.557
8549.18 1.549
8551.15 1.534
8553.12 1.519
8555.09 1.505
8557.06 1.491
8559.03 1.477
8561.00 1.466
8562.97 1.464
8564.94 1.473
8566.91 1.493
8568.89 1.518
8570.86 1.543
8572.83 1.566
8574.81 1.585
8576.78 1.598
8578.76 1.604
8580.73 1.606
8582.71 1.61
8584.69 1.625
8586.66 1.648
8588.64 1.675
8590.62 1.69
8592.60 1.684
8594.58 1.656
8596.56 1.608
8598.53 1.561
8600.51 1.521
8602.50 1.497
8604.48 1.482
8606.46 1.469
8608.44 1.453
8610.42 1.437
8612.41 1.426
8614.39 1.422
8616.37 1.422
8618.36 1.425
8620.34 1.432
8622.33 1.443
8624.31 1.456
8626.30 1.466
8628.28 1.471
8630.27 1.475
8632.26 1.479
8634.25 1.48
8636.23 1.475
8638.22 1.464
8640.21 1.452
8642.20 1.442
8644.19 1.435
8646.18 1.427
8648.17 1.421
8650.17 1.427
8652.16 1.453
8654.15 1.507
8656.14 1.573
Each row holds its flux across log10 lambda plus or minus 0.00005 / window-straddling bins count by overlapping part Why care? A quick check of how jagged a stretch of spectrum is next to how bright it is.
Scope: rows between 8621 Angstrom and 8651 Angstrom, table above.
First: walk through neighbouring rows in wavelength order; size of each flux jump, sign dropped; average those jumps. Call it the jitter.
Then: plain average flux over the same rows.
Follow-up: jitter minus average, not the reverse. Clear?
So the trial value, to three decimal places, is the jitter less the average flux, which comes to -1.447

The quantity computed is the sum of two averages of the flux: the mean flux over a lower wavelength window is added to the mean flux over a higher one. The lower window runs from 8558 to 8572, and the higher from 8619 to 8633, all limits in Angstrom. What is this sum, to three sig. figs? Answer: 2.95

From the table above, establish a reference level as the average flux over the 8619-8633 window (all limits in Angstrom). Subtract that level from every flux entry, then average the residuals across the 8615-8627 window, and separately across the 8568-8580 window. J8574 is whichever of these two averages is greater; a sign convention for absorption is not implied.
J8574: 0.11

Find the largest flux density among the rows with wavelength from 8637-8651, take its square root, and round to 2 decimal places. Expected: 1.21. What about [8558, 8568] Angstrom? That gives 1.22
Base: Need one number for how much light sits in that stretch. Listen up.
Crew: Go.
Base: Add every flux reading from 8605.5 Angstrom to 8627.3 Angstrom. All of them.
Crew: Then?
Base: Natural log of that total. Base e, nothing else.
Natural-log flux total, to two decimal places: 2.76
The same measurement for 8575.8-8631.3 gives 3.76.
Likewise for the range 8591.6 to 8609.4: 2.63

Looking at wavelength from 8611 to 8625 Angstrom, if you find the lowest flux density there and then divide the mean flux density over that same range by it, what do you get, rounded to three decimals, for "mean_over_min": 1.007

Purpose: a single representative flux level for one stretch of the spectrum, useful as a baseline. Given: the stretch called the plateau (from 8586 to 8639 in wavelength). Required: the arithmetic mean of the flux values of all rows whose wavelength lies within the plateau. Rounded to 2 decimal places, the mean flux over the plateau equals 1.51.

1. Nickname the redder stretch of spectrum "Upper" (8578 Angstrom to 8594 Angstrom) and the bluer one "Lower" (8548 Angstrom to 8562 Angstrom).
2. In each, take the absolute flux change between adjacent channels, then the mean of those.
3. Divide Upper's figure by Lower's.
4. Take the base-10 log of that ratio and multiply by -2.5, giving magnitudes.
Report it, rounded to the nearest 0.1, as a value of 0.1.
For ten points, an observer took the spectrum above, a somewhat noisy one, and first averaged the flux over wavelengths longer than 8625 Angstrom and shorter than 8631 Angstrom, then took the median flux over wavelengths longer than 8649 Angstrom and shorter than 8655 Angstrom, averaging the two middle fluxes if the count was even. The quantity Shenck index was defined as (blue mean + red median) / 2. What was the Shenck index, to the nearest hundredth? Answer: 1.46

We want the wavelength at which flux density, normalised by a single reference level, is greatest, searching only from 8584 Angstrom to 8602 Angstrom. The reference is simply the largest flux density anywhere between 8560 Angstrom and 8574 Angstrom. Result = 8590.62 Angstrom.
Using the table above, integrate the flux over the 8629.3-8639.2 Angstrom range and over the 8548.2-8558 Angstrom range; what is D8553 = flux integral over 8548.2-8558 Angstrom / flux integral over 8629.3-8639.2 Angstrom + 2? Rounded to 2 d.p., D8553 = 3.02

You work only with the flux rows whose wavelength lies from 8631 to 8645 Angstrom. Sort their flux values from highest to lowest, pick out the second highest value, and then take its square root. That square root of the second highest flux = 1.22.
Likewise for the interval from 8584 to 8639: 1.30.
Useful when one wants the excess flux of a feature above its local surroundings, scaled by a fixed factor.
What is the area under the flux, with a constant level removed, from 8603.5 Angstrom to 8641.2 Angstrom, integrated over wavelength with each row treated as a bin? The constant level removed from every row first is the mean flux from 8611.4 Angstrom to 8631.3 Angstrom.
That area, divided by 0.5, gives 0.8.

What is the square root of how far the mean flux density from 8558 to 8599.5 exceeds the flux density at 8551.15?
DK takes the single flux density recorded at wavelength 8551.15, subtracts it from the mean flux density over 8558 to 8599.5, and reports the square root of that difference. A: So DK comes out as 0.21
